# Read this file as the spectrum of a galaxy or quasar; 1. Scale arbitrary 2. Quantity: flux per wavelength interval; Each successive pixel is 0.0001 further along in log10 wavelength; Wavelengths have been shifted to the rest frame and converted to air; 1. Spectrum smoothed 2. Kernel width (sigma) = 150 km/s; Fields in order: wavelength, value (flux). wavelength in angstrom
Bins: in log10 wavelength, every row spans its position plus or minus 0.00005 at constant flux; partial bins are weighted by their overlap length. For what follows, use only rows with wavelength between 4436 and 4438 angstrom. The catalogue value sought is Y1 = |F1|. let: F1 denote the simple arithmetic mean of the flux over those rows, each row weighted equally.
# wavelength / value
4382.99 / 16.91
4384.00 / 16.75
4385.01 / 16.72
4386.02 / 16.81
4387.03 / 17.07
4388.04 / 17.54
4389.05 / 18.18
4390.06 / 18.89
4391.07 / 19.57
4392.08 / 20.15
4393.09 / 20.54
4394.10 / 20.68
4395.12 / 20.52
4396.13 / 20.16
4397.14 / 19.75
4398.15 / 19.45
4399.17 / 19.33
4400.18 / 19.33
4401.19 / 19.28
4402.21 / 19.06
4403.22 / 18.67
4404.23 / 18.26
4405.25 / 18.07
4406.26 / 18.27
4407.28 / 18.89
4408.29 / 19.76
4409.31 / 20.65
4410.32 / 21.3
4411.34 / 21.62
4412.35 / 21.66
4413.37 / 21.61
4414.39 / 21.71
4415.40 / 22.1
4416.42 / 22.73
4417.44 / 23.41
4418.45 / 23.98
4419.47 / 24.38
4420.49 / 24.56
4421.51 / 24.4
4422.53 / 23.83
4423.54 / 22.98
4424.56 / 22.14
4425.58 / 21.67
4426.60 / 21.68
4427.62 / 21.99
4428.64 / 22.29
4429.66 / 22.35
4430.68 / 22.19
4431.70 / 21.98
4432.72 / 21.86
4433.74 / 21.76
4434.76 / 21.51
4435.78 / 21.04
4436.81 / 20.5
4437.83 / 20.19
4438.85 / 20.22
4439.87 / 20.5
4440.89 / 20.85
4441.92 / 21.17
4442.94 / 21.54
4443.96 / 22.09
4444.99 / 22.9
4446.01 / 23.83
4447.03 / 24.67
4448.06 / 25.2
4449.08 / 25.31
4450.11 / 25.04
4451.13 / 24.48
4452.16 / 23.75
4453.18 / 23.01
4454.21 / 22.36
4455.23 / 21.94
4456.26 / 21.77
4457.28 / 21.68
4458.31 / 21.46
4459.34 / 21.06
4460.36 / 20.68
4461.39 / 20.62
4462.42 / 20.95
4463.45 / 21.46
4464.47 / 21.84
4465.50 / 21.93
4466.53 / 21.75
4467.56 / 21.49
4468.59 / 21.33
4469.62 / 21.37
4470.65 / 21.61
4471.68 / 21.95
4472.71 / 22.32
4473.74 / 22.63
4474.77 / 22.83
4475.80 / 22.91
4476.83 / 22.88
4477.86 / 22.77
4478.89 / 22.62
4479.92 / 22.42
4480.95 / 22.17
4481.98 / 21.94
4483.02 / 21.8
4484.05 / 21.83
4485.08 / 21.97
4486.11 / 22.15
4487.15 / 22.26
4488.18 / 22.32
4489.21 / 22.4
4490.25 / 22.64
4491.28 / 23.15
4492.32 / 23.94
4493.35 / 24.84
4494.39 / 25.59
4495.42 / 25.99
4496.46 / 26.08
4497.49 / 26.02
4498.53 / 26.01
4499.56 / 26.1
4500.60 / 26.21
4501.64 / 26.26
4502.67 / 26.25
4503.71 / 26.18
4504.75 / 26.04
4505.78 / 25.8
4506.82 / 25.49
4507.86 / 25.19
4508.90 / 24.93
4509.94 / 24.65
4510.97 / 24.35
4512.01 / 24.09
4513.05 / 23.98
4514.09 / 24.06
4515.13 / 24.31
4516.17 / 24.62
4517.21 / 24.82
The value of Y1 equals 20.3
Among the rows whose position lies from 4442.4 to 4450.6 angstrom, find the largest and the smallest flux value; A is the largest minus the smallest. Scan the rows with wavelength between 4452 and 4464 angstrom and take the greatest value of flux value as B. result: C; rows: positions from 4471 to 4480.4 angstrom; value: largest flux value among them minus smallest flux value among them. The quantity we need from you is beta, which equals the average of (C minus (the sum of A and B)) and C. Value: -12.8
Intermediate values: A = 3.8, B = 23.75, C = 1.0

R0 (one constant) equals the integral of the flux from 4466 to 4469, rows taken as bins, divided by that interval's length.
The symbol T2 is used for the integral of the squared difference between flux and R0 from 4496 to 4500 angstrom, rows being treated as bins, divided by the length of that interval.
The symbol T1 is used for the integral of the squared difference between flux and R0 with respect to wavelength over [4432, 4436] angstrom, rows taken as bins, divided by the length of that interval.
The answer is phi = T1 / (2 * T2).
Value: 0.0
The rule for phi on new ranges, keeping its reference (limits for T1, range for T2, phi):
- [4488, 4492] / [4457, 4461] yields 3.3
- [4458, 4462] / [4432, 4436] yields 2.1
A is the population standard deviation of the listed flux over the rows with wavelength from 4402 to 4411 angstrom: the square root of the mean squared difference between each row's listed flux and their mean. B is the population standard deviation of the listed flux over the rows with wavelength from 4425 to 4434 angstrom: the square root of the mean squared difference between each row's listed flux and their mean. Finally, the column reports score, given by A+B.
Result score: 1.31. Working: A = 1.1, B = 0.2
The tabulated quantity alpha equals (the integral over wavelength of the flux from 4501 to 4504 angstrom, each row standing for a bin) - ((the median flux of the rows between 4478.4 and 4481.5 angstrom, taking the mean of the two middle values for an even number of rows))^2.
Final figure -424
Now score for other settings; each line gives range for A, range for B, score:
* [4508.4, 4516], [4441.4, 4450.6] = 1.87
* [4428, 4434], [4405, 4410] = 1.18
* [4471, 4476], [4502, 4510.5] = 0.91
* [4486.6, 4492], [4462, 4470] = 0.62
